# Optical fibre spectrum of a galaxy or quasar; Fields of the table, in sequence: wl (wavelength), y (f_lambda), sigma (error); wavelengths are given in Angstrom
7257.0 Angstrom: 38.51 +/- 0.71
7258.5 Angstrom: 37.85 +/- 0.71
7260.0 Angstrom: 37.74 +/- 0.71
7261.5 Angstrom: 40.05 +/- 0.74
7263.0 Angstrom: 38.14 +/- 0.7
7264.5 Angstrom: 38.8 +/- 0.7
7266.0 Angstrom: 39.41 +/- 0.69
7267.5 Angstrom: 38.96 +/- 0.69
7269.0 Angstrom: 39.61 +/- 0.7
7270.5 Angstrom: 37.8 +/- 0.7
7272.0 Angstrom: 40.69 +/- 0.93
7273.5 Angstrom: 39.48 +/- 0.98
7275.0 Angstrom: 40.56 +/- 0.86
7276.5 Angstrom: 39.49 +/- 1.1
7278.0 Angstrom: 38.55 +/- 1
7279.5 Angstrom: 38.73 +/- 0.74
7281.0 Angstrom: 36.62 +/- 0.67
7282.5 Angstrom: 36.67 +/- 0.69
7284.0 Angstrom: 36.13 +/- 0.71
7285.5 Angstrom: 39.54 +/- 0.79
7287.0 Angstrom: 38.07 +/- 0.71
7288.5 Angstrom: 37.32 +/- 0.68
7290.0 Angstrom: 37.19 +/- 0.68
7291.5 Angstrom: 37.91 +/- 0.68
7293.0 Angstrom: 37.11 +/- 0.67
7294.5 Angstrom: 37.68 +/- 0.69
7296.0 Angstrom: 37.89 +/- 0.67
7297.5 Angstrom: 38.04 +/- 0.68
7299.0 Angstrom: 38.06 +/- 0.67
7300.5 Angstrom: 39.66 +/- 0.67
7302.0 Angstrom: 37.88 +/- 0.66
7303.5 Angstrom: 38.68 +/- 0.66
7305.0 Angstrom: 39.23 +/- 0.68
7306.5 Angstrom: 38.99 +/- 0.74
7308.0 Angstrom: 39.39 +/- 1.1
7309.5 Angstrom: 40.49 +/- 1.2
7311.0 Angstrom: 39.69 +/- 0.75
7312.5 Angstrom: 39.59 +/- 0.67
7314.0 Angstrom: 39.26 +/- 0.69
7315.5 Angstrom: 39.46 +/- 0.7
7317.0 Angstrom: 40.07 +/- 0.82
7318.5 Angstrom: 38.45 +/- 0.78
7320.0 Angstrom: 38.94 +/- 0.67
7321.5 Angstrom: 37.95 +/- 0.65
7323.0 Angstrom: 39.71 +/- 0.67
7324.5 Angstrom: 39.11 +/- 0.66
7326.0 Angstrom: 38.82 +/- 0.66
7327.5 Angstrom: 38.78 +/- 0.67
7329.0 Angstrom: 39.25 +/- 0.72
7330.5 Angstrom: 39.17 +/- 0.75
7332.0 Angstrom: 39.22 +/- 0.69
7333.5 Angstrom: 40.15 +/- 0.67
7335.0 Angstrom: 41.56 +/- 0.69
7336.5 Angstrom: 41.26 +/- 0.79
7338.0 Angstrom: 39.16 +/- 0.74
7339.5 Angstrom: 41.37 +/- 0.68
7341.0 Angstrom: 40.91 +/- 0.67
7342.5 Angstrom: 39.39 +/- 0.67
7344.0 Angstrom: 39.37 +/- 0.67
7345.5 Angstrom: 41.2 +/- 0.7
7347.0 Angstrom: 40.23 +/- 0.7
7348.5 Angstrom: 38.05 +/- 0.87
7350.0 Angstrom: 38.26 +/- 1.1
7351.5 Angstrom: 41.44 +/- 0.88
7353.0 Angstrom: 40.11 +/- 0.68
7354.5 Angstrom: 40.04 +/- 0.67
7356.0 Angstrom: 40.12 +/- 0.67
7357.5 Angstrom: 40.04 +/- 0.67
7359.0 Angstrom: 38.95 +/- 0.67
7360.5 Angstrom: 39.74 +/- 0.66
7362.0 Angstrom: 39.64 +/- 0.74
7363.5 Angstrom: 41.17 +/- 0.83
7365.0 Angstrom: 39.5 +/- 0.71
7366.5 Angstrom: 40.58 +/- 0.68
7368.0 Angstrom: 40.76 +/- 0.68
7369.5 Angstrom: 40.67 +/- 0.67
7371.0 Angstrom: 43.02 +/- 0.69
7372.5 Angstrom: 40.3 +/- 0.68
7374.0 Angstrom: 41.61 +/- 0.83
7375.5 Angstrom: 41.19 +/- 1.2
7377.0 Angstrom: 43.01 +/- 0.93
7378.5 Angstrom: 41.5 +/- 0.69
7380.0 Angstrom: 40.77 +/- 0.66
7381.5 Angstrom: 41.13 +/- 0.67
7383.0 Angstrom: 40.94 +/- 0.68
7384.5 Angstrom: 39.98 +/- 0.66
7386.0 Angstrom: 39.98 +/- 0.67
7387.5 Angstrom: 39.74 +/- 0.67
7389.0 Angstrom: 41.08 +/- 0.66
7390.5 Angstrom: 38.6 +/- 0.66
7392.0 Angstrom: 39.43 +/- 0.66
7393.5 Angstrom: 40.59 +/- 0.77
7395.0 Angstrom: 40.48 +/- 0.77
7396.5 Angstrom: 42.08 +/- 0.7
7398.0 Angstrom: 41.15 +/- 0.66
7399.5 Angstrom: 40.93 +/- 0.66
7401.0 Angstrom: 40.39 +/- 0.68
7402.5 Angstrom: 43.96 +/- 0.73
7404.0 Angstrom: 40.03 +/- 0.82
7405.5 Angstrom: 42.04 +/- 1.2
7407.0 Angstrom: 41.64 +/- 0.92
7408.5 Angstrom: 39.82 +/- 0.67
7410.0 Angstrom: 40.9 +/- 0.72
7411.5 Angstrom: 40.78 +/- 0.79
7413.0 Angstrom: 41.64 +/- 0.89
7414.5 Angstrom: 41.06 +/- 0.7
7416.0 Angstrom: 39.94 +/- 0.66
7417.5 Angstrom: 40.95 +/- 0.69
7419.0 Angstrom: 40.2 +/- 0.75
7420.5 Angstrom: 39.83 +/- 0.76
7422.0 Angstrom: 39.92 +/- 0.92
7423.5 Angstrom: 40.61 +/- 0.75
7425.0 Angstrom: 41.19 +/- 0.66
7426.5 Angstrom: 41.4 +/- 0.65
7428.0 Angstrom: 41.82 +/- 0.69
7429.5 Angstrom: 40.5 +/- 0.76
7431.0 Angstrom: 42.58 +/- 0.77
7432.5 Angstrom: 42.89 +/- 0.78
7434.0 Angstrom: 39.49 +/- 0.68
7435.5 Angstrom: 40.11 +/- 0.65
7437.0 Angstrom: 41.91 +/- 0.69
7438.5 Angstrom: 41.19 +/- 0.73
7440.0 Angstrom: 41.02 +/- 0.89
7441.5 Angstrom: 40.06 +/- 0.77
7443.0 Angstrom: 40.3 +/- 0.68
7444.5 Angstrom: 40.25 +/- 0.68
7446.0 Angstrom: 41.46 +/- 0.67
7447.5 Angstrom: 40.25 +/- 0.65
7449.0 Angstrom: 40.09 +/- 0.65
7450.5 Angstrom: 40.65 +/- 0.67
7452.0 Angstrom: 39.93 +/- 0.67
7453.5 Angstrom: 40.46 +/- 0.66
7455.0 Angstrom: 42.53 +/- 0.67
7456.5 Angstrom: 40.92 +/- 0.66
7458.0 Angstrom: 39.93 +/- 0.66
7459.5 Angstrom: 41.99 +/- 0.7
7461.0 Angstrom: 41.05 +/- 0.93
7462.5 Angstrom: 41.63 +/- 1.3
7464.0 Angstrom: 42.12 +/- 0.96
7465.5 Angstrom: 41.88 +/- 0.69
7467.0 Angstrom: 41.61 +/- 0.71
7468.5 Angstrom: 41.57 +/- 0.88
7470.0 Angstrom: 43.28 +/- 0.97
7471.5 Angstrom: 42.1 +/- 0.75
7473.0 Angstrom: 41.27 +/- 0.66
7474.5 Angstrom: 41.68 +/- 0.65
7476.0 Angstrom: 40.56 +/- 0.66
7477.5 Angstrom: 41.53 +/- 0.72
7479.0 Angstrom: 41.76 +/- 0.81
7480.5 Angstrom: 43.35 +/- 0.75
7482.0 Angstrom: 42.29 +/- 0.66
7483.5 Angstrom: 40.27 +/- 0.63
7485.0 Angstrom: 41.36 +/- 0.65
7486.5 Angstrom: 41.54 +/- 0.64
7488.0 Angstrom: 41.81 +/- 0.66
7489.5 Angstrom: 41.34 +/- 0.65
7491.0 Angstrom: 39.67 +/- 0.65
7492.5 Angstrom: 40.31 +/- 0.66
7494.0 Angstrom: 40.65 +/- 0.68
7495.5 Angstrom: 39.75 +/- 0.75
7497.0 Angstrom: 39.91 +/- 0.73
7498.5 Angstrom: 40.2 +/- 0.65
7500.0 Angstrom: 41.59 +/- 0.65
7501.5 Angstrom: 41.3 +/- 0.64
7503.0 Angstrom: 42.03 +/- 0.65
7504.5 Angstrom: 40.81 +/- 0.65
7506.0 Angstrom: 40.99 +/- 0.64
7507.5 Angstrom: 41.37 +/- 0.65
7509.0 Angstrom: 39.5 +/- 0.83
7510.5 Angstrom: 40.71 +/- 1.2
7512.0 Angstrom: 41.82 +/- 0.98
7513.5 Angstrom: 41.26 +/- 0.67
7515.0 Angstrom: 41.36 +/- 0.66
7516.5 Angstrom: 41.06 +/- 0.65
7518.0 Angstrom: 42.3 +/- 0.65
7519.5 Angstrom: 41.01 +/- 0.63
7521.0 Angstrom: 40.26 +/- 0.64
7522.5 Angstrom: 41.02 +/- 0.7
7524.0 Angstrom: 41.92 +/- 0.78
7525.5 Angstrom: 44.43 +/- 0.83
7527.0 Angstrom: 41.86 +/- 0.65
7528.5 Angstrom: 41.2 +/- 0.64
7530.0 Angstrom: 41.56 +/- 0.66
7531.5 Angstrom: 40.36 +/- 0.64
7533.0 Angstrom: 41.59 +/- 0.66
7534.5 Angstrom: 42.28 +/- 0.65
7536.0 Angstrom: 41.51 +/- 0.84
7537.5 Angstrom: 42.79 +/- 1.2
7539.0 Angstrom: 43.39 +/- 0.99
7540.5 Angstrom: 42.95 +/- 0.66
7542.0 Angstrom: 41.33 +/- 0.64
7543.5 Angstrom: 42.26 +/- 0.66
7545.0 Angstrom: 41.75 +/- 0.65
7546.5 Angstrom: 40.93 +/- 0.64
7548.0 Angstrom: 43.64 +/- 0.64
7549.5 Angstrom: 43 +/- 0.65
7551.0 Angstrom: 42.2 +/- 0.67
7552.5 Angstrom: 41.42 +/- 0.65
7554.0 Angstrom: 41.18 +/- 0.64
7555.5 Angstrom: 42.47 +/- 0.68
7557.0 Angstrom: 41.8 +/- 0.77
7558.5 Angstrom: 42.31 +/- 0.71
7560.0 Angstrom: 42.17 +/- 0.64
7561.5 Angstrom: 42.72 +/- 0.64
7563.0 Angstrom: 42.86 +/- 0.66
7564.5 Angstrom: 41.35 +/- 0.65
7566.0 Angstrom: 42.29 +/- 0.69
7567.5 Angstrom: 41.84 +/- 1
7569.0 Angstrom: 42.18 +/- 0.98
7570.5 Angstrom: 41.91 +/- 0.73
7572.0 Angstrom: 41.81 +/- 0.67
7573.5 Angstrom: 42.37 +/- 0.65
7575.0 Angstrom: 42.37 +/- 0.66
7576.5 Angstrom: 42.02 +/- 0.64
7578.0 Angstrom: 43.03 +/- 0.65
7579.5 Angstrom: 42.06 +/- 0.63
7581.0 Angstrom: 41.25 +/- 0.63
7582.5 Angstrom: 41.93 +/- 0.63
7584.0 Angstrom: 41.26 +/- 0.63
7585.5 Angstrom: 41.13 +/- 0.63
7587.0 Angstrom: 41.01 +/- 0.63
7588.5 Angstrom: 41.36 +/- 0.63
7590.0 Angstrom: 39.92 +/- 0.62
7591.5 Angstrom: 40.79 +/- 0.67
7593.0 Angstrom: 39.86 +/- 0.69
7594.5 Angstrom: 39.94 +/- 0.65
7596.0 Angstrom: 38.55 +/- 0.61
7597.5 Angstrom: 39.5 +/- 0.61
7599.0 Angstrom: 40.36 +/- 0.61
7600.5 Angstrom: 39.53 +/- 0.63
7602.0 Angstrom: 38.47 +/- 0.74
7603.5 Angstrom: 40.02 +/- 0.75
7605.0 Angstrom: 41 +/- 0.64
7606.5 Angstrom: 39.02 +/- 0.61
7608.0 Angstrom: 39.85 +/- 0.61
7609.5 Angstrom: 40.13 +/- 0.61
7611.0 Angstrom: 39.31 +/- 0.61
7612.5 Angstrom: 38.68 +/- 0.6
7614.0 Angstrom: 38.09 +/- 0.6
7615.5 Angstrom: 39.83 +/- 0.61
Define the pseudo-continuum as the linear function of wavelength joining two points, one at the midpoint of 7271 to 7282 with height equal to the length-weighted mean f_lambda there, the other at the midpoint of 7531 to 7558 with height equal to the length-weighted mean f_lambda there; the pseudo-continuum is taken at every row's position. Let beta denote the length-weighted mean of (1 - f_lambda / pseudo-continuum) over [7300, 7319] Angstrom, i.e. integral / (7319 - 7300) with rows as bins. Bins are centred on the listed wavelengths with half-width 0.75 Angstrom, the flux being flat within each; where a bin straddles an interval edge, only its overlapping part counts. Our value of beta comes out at 0.004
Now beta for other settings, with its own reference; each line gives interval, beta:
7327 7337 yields -0.005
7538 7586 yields 0.004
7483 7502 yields 0.018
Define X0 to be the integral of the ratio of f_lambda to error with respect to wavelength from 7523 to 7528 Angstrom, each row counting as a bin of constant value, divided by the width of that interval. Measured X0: 58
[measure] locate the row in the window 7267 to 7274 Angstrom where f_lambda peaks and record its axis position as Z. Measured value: 7272.0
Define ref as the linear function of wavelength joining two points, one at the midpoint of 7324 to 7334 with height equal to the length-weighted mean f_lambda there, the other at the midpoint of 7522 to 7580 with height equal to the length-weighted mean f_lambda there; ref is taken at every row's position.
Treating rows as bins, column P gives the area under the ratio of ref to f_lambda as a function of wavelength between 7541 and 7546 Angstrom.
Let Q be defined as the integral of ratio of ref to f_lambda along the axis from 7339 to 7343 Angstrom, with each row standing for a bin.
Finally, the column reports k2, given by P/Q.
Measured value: 1.30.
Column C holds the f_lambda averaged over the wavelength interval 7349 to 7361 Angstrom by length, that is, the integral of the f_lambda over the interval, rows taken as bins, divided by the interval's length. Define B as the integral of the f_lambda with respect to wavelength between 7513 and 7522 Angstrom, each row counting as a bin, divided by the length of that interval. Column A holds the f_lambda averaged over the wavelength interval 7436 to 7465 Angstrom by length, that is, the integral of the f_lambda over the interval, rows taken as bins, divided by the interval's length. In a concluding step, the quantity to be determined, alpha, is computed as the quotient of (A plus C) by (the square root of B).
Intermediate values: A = 40.9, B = 41.2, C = 39.8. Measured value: 12.6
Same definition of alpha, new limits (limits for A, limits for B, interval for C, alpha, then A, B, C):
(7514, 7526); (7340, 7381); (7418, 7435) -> 13.0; 41.6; 40.4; 40.9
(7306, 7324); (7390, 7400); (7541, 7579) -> 12.8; 39.3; 40.5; 42.1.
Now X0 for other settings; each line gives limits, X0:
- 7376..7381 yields 55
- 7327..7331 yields 55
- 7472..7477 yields 62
